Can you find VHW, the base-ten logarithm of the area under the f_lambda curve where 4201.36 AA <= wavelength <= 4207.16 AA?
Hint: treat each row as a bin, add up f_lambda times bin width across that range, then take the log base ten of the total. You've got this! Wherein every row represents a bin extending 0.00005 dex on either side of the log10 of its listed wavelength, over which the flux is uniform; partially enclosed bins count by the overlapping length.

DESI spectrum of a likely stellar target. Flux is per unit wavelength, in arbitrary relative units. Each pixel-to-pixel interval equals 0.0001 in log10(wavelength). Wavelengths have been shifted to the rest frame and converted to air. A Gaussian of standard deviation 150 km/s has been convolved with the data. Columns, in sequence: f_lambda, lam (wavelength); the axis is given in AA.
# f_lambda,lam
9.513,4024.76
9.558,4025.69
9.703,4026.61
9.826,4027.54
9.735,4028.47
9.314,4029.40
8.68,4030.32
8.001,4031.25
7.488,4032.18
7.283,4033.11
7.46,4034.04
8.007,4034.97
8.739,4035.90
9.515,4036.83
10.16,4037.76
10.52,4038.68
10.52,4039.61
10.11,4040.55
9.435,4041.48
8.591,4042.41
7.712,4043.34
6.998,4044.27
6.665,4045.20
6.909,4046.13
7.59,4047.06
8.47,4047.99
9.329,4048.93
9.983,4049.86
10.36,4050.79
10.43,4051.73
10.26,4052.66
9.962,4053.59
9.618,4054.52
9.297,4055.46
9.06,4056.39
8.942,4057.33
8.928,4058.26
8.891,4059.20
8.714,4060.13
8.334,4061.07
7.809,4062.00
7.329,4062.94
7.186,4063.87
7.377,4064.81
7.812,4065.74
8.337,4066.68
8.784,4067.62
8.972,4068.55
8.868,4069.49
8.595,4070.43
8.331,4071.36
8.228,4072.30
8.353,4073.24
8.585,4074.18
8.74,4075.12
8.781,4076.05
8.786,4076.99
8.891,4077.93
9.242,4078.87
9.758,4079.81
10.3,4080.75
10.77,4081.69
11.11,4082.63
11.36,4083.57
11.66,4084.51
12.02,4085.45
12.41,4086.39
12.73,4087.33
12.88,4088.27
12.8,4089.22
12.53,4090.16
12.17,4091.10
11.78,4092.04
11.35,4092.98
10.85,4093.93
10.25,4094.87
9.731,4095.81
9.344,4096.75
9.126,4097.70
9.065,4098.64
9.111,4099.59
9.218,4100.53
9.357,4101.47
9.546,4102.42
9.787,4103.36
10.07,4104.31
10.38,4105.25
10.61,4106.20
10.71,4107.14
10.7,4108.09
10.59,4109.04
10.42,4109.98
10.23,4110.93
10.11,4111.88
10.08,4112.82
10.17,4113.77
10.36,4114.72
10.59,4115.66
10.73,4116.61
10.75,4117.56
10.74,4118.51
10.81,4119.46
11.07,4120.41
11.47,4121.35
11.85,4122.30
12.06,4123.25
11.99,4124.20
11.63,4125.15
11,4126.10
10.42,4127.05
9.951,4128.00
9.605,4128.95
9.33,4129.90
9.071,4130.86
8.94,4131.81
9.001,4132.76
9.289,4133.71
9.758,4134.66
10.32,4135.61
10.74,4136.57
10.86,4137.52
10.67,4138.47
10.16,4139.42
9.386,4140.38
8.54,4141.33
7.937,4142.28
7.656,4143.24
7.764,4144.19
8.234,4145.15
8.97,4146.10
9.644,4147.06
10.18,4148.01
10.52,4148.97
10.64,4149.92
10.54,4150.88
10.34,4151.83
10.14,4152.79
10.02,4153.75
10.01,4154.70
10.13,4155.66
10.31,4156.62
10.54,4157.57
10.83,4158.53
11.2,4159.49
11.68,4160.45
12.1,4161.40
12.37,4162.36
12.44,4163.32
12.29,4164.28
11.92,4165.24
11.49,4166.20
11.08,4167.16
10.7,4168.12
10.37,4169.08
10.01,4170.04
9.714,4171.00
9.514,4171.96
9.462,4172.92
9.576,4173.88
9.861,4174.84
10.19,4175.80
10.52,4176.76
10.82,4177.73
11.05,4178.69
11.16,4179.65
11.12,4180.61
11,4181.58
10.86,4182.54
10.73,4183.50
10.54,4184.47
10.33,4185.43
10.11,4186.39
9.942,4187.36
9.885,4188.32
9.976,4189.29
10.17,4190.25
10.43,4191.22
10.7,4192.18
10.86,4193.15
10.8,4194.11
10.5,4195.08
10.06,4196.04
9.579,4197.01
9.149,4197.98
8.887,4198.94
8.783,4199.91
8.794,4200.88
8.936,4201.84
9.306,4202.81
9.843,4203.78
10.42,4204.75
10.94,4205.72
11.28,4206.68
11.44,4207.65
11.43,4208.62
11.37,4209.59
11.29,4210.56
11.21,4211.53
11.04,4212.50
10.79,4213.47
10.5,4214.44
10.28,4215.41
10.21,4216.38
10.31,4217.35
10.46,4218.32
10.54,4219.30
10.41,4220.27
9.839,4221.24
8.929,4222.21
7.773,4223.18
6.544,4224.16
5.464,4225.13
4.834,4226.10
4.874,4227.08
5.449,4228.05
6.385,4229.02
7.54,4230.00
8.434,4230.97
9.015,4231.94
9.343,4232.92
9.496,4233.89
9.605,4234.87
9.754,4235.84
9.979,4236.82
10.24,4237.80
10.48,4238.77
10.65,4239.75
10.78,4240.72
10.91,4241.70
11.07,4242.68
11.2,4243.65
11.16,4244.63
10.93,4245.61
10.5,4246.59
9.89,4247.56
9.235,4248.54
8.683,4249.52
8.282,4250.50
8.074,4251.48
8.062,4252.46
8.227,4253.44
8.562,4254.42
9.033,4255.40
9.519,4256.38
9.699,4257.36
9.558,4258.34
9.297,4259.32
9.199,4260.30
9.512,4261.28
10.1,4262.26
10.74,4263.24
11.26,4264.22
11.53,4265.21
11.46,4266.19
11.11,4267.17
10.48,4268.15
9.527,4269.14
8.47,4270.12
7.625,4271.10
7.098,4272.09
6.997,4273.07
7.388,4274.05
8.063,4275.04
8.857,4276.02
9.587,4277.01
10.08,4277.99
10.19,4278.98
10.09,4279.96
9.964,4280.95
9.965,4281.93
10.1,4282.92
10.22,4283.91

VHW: 1.77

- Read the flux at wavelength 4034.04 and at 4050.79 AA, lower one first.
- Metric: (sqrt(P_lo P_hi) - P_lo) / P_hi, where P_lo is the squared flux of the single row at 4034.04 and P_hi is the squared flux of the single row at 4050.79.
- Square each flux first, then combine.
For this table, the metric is 0.20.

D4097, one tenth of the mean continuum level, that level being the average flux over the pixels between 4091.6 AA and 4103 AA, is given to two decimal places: 0.99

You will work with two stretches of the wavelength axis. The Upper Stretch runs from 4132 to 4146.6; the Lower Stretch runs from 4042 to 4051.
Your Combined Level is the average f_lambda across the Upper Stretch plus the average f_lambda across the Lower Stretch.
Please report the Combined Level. 17.5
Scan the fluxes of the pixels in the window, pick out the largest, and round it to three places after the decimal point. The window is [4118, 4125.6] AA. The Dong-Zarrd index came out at 12.060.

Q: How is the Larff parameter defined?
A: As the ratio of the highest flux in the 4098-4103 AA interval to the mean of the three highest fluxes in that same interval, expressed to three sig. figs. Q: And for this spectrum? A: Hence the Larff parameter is 1.02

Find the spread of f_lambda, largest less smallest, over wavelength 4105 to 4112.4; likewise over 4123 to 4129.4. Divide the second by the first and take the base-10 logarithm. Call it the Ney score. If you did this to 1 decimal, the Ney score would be 0.6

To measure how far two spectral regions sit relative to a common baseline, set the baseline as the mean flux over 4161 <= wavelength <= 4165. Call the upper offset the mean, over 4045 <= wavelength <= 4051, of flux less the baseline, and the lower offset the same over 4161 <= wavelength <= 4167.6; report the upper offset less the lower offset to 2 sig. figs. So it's -3.5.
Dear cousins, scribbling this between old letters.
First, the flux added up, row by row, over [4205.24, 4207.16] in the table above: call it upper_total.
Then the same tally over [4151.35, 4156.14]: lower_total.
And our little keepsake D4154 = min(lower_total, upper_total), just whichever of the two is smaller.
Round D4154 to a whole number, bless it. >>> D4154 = 22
